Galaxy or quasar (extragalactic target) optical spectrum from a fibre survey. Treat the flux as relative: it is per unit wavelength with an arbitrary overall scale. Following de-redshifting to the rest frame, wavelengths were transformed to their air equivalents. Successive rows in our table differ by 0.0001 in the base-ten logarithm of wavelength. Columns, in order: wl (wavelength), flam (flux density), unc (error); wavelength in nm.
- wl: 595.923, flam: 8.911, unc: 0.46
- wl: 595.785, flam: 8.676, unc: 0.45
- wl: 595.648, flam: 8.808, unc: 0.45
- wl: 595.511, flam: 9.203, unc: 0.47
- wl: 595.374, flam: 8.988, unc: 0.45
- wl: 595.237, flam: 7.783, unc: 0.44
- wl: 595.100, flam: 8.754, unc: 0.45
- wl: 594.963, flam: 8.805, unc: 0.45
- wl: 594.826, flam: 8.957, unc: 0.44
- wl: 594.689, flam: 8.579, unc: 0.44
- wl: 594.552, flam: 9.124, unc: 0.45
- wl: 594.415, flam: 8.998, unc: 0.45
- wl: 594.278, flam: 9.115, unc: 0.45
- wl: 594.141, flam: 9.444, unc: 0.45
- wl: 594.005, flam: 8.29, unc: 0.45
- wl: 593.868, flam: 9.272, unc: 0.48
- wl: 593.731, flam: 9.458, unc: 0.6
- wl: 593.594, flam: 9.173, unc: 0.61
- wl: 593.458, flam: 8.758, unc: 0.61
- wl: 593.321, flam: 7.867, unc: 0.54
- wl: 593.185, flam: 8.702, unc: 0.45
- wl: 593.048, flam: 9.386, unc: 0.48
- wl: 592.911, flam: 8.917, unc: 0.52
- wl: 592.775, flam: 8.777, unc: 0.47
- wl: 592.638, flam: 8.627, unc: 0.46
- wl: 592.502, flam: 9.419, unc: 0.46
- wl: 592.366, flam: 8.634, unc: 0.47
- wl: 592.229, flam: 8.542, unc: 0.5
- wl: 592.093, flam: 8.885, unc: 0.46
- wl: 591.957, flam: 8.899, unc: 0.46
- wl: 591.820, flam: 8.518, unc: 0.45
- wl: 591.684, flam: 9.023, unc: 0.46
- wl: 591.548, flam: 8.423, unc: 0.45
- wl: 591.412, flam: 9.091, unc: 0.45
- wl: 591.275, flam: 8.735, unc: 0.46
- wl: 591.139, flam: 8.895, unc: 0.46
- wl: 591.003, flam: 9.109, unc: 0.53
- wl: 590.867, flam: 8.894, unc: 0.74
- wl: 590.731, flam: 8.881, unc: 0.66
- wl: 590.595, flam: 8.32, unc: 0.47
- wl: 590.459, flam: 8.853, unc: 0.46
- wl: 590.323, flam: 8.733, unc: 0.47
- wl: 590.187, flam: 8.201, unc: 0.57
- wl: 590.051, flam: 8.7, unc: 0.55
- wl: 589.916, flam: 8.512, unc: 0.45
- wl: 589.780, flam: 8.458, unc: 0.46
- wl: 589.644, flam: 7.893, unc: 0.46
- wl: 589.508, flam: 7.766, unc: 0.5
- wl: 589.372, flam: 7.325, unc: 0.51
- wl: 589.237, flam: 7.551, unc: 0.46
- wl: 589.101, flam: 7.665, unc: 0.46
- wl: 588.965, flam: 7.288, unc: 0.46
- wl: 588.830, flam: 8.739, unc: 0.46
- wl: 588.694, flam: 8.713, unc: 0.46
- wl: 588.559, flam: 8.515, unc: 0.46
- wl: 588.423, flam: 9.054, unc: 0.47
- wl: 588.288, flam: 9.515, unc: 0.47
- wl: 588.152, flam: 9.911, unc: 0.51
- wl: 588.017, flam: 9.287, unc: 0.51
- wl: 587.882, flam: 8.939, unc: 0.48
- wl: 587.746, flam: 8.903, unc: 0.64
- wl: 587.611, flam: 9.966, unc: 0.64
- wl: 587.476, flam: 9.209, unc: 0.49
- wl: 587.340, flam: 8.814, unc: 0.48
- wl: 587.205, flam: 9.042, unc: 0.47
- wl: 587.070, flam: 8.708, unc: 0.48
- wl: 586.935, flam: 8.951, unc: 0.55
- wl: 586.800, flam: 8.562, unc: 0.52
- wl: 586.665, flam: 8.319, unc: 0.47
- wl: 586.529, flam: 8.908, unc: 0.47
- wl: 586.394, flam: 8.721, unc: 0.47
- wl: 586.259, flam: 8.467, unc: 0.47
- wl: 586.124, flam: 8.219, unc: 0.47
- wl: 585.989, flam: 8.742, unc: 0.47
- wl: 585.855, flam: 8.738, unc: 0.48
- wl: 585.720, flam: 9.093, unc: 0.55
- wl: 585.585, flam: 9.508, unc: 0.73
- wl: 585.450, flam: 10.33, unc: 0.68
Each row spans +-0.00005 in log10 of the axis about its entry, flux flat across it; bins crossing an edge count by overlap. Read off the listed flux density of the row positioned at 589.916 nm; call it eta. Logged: 8.512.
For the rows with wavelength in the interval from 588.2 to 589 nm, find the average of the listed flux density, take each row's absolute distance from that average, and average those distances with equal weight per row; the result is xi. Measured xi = 0.49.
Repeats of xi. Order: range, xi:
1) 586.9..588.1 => 0.26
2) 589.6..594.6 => 0.31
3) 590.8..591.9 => 0.21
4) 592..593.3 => 0.24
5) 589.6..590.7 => 0.24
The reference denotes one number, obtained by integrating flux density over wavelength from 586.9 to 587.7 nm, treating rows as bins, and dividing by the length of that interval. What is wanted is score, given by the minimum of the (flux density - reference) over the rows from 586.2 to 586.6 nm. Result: -0.65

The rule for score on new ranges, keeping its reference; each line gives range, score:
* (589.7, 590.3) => -0.92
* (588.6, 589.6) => -1.83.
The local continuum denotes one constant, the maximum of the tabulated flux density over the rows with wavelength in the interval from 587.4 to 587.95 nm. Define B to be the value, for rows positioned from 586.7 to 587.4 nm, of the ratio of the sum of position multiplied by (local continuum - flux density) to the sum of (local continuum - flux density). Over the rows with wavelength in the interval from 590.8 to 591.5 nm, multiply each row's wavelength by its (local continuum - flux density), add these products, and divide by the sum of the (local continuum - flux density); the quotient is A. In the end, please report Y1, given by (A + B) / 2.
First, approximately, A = 591.14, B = 587.06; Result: 589.10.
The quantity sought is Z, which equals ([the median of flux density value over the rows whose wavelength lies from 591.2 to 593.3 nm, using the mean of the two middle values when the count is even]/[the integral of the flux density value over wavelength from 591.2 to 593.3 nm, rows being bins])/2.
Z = 0.24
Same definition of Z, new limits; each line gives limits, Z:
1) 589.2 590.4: 0.42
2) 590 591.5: 0.34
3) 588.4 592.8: 0.12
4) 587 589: 0.25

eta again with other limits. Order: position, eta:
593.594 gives 9.173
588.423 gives 9.054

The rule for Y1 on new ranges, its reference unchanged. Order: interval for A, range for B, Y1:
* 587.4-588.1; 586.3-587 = 587.22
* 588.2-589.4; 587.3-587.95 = 588.29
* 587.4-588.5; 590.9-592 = 589.73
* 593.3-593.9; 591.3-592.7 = 592.76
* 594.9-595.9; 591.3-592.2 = 593.55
